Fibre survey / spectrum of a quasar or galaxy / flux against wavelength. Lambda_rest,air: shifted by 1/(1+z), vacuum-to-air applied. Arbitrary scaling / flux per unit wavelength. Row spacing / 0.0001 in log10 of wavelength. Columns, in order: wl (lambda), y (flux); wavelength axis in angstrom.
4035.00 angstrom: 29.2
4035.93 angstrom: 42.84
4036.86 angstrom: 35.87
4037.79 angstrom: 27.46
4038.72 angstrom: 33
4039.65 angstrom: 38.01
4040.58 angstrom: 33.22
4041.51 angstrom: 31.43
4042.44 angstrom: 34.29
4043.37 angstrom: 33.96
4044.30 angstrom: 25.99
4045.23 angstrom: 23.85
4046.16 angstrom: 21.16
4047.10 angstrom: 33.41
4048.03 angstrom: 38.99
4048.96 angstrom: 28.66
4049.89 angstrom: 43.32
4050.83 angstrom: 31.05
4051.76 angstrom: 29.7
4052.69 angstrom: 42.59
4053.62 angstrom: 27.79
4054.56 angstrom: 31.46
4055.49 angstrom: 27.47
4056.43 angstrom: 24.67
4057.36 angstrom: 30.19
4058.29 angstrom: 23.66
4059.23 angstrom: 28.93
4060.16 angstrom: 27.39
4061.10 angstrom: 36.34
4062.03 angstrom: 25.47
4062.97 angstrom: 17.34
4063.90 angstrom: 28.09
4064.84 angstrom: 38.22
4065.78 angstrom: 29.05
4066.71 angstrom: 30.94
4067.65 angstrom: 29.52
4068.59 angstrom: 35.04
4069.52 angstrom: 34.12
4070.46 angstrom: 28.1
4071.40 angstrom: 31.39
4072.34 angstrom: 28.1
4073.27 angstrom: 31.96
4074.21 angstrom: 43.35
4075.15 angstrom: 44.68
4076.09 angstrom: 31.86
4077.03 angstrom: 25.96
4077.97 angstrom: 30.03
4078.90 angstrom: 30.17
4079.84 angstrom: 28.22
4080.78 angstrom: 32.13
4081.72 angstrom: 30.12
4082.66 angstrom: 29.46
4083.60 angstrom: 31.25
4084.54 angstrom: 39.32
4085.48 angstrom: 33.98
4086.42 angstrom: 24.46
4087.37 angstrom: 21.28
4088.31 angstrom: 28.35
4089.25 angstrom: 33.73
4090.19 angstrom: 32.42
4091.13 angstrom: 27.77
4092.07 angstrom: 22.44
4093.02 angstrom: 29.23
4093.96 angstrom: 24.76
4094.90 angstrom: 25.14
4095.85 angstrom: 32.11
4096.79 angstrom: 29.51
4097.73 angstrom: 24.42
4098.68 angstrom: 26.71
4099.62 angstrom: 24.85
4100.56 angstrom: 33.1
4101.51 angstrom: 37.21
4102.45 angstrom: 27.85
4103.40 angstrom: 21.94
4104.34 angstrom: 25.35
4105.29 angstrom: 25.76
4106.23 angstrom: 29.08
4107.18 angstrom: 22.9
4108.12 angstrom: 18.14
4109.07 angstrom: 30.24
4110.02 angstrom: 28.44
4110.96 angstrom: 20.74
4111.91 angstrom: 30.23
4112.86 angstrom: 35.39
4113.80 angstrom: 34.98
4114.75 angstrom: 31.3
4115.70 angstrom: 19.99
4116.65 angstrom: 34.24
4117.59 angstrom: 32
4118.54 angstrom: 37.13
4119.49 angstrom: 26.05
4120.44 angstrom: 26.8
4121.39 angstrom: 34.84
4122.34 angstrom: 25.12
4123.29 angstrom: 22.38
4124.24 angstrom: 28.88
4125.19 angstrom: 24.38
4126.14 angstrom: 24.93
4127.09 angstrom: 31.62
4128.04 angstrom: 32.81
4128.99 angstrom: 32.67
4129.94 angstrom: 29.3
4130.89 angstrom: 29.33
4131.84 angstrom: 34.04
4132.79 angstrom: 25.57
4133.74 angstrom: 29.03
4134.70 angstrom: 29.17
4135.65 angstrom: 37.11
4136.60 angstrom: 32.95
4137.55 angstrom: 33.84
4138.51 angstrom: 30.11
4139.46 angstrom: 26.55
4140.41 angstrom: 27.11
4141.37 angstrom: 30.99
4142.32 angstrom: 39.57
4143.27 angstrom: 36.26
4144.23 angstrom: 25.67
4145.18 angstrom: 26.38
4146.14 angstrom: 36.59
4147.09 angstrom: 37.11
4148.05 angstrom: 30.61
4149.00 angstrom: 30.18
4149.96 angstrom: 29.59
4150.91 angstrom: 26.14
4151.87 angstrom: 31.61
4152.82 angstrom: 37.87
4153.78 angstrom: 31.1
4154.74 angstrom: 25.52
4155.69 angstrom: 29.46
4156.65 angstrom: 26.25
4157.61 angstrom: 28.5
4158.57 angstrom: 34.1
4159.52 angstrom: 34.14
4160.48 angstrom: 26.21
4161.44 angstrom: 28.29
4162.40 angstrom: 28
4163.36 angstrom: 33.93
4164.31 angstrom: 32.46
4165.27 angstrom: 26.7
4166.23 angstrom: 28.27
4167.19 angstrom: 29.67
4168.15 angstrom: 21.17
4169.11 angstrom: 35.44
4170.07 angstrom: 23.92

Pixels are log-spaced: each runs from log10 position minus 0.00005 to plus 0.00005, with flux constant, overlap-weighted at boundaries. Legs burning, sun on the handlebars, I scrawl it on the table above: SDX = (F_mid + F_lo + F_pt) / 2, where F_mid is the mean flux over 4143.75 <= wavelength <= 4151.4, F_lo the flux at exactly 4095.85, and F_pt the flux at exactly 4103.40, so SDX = 42.2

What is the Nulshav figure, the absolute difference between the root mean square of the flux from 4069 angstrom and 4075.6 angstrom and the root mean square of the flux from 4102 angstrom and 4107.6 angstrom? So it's 9.5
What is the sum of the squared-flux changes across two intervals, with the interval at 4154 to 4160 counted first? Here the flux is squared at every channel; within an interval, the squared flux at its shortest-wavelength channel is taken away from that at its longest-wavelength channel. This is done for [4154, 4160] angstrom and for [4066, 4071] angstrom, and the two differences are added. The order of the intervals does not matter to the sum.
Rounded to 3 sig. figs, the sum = 347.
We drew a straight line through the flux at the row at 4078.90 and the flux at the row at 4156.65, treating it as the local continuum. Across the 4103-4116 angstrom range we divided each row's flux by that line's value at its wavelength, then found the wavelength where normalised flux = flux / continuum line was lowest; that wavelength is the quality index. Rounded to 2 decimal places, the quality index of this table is 4108.12 angstrom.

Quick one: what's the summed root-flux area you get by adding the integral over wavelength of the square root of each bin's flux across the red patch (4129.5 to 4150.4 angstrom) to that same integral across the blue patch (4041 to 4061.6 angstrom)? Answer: 230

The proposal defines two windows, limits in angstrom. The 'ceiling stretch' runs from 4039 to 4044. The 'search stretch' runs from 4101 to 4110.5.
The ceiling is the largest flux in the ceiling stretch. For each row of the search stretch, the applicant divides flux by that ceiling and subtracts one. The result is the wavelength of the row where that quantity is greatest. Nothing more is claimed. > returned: 4101.51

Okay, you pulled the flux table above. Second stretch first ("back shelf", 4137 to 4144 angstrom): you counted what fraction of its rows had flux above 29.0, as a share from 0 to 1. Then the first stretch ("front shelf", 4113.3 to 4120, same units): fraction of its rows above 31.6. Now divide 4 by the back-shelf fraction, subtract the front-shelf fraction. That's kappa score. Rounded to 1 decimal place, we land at 5.0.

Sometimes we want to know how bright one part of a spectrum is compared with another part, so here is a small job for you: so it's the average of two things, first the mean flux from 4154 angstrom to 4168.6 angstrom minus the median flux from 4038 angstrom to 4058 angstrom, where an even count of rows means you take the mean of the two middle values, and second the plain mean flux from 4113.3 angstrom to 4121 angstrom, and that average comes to 13.9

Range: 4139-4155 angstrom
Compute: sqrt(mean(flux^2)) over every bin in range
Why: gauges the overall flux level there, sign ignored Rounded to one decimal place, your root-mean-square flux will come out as 31.4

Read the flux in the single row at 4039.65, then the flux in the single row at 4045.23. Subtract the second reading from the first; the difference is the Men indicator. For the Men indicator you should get 14.2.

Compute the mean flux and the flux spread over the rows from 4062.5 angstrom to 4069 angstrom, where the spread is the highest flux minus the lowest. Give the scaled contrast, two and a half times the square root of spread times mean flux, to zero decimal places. 62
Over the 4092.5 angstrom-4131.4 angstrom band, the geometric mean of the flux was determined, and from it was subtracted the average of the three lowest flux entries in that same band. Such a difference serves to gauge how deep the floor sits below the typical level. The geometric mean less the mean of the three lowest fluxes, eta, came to 8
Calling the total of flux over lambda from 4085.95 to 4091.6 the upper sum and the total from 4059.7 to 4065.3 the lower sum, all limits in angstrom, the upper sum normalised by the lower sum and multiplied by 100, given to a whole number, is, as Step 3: 97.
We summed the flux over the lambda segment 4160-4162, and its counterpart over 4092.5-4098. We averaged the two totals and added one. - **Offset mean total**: 111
